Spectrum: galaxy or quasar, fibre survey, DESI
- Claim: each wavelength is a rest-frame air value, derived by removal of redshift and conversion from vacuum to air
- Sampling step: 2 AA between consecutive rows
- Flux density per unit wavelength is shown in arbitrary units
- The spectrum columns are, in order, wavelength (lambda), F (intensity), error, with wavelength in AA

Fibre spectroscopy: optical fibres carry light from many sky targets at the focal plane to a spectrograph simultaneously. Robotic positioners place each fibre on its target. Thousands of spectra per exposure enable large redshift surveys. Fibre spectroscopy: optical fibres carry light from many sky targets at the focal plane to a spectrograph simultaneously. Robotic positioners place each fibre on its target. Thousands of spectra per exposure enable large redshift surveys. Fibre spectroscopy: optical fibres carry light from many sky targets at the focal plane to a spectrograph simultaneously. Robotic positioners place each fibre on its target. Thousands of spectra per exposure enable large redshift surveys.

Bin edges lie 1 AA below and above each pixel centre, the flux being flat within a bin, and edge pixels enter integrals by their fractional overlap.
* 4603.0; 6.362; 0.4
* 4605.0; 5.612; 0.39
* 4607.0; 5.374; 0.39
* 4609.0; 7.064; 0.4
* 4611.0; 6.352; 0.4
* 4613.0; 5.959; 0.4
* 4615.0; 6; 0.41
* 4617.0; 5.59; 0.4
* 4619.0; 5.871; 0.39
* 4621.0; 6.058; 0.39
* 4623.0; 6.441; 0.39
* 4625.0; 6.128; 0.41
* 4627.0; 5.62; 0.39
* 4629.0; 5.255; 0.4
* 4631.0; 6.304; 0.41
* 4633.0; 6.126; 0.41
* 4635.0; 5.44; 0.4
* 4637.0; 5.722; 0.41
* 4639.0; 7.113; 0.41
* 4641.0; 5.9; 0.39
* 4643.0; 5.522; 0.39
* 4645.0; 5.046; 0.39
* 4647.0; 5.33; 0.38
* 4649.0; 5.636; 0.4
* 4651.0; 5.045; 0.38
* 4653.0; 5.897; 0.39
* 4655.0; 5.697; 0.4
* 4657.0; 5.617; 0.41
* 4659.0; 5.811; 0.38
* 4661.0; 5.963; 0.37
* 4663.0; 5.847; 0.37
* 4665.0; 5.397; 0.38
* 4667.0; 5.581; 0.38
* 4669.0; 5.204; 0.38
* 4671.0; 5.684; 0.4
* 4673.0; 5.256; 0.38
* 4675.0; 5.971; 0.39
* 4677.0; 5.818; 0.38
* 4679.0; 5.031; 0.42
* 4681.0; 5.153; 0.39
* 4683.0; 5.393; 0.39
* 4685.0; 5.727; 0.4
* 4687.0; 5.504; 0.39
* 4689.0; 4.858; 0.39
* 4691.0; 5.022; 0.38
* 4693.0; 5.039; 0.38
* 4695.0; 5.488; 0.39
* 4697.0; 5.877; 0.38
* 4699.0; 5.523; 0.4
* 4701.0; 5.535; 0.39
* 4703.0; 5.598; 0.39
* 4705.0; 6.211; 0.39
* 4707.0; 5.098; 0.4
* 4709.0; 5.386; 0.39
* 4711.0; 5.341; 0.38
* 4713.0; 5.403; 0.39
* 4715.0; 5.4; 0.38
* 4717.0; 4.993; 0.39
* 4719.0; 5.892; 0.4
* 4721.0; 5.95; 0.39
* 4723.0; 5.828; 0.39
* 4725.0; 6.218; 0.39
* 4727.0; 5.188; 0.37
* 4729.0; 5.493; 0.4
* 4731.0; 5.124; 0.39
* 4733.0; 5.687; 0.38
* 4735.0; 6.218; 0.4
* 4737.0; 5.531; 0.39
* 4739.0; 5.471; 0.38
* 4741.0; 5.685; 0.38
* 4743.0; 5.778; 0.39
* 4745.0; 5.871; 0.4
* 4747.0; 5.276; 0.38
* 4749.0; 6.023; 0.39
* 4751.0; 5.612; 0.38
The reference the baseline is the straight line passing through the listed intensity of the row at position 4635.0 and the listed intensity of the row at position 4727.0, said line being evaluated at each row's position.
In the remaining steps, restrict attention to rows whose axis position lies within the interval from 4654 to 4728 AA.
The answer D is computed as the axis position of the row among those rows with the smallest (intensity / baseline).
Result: 4689.0 AA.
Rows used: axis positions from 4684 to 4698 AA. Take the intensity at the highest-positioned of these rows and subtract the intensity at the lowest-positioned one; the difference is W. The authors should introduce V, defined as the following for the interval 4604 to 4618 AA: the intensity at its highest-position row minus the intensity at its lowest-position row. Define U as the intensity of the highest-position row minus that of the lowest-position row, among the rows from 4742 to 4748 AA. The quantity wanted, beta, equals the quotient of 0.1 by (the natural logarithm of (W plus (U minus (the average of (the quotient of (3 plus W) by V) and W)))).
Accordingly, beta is 0.02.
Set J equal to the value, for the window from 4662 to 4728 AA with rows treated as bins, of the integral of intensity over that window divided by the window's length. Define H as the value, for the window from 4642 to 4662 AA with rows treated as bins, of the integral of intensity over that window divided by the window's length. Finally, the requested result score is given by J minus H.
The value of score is -0.06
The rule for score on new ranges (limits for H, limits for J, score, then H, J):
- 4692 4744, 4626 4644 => 0.31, 5.58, 5.89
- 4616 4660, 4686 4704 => -0.40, 5.78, 5.38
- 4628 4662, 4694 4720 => -0.21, 5.73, 5.52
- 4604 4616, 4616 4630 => -0.21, 6.06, 5.85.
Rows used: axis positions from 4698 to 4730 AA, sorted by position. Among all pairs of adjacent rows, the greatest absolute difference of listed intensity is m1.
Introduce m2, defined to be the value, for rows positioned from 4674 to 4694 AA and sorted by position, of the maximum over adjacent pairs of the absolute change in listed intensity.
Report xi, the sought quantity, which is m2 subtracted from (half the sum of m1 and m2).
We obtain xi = 0.16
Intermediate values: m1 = 1.1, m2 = 0.8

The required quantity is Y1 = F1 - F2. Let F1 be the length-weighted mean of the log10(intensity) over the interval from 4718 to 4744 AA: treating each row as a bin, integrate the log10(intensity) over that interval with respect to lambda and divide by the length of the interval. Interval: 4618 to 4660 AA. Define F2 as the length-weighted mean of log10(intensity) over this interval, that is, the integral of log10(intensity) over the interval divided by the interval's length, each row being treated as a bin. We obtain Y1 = -0.006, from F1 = 0.755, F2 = 0.761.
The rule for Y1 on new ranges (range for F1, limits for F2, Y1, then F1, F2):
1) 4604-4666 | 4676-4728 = 0.027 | 0.764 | 0.738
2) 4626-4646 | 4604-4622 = -0.014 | 0.762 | 0.776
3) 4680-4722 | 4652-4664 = -0.028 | 0.735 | 0.764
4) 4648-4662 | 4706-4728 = 0.012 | 0.753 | 0.741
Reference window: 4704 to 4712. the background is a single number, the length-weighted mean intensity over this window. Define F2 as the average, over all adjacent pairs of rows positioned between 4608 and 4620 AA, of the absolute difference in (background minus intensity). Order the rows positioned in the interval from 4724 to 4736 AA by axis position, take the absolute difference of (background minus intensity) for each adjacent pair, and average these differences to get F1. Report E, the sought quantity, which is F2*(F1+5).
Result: 2.0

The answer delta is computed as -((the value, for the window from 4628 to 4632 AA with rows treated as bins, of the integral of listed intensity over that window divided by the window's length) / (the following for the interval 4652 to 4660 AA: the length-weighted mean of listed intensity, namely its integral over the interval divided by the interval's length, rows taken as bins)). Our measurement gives -1.00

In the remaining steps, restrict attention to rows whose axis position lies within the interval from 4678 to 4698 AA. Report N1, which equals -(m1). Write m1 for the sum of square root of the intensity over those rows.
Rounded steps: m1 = 23.0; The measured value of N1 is -23.03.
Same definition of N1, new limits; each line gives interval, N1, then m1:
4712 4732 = -23.54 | 23.5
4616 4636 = -24.24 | 24.2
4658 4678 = -23.77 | 23.8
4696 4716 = -23.52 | 23.5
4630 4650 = -24.09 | 24.1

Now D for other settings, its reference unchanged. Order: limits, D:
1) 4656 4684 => 4679.0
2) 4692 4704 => 4693.0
